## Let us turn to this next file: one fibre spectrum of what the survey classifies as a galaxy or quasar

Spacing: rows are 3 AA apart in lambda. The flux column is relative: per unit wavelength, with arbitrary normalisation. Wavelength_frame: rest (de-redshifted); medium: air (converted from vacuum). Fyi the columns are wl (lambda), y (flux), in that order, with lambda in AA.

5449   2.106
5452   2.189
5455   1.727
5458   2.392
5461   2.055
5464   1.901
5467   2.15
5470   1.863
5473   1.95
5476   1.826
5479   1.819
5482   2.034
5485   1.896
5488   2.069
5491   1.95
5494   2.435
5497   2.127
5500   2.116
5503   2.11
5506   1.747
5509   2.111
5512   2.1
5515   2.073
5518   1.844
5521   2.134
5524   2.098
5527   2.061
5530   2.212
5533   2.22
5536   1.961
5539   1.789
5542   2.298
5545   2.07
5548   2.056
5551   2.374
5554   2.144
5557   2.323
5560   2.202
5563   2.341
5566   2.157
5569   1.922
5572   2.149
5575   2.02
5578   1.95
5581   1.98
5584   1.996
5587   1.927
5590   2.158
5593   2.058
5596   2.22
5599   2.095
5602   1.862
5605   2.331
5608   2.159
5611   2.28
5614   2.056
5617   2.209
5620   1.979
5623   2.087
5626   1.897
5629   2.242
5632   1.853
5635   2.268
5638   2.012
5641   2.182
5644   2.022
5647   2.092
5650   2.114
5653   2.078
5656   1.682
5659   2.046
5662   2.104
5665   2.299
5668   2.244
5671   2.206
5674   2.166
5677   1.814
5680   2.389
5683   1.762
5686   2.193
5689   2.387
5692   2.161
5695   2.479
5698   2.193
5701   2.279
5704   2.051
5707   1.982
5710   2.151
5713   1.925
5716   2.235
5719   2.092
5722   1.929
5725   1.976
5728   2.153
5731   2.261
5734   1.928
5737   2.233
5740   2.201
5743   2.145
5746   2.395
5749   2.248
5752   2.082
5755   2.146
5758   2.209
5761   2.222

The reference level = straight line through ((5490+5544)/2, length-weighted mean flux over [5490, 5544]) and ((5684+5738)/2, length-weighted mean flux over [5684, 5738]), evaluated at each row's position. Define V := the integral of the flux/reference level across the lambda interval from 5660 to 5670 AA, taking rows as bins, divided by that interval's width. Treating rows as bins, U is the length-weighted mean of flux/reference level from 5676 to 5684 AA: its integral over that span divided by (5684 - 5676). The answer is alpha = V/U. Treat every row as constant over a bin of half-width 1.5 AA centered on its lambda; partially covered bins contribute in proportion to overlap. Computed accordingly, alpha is 1.10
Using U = 0.95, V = 1.04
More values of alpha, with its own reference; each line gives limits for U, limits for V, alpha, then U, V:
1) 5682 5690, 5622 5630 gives 0.98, 0.99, 0.98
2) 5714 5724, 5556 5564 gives 1.13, 0.97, 1.09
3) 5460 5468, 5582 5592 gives 0.98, 0.98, 0.96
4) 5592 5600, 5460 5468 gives 0.97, 1.01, 0.98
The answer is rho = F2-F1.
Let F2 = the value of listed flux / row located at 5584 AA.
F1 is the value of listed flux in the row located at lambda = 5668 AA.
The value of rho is -0.25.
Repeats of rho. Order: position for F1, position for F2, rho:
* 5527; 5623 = 0.03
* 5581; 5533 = 0.24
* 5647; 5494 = 0.34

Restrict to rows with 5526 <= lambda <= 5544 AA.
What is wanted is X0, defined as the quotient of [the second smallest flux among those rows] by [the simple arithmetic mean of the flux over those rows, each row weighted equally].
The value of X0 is 0.94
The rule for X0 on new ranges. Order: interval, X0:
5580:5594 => 0.98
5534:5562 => 0.92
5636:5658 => 0.99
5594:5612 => 0.97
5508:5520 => 1.02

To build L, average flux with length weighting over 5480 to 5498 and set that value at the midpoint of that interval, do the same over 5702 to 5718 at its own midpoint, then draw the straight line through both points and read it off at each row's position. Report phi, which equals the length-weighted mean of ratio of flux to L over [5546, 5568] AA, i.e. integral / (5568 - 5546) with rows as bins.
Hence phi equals 1.07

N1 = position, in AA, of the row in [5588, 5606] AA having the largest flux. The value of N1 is 5605 AA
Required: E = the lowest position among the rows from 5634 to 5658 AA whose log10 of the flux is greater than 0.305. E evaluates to 5635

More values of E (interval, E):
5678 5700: 5680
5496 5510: 5497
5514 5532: 5515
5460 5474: 5461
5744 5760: 5746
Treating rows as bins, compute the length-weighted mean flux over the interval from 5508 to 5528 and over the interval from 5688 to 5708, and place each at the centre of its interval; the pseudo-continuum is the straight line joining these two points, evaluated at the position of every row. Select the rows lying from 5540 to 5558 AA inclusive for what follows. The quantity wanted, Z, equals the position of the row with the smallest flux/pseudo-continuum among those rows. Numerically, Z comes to 5548 AA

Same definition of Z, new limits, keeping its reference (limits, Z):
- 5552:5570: 5569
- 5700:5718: 5713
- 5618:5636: 5632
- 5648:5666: 5656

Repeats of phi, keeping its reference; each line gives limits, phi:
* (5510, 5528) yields 0.99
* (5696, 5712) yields 1.03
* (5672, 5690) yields 1.02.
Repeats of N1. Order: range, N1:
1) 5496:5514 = 5497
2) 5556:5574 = 5563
